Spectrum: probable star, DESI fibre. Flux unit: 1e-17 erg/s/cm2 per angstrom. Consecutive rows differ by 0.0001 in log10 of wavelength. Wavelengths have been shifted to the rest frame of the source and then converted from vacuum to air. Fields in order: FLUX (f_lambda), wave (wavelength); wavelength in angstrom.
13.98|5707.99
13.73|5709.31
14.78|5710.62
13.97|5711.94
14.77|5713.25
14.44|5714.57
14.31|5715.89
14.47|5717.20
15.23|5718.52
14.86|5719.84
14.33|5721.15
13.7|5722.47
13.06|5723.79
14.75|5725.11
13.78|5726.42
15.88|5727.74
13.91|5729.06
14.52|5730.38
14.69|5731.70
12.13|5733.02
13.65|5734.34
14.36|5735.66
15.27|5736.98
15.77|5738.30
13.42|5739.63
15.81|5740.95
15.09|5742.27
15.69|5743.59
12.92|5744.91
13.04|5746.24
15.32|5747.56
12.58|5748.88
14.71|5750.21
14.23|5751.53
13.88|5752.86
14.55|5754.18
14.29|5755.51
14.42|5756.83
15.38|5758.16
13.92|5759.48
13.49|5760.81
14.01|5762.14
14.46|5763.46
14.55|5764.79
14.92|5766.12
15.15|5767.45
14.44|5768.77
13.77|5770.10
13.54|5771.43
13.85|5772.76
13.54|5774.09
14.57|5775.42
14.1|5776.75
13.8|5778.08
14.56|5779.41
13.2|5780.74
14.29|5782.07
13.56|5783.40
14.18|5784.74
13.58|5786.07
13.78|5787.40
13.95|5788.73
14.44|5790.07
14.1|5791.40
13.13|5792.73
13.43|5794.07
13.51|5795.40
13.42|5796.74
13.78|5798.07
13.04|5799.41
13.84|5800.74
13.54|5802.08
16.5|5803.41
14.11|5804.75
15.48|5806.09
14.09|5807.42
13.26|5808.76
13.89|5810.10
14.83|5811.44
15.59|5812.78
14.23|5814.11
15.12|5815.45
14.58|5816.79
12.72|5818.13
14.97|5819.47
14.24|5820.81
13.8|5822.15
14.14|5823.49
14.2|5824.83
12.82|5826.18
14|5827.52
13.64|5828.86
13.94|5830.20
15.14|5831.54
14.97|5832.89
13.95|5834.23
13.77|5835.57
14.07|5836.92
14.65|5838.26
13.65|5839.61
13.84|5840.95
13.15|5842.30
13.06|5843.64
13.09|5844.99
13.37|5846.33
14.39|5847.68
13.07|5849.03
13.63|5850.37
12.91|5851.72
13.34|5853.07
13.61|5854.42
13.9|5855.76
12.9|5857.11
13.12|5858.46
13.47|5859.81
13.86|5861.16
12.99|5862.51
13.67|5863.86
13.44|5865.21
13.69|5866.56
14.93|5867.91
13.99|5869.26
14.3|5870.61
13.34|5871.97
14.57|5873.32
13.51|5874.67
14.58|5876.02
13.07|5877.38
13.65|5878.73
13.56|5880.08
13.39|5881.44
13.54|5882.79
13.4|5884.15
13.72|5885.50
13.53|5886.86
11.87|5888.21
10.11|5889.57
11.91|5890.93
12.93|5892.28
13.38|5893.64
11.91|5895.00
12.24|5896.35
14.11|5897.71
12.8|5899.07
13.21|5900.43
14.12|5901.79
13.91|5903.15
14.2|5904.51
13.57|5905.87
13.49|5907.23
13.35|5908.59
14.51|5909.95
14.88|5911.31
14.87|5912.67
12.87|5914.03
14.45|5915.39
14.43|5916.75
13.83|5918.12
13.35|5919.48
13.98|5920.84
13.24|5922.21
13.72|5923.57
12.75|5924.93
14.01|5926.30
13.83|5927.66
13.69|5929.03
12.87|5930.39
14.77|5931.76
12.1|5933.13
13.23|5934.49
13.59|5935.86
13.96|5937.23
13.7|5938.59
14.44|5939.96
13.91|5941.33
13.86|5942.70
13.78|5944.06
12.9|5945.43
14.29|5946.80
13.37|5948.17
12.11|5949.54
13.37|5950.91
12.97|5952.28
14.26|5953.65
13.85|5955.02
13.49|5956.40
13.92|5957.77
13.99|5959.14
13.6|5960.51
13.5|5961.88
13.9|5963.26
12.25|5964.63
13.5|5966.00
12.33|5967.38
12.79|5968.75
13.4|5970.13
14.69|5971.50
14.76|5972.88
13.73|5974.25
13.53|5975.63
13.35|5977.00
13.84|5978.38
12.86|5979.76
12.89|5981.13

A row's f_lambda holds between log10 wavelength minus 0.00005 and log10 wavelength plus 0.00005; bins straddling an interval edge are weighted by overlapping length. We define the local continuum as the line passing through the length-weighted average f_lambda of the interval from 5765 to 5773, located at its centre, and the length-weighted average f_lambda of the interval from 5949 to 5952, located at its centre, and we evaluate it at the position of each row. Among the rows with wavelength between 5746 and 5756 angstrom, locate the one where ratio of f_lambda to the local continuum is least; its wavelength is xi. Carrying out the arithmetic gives 5748.88 angstrom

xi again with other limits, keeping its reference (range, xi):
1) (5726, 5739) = 5733.02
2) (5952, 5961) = 5952.28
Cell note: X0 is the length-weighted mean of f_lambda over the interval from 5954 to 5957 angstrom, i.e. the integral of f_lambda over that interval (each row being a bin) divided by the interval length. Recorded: 13.71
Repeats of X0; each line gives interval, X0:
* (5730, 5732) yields 14.60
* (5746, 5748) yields 14.32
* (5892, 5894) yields 13.14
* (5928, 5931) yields 13.35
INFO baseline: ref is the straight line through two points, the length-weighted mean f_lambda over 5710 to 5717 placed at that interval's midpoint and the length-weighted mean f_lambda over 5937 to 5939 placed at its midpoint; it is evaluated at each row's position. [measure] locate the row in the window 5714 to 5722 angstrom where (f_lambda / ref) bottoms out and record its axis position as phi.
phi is 5715.89 angstrom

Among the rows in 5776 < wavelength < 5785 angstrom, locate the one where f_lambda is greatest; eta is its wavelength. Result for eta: 5779.41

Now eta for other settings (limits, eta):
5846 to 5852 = 5847.68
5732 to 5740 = 5738.30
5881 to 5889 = 5885.50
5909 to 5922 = 5911.31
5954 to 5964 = 5959.14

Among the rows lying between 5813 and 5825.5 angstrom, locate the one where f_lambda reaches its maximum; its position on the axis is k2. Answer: 5815.45 angstrom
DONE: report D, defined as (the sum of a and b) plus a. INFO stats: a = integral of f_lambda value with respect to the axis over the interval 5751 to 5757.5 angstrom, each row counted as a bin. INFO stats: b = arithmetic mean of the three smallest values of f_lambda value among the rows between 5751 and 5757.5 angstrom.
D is 200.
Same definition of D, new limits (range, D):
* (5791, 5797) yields 175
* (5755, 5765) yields 300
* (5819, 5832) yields 379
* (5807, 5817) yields 303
